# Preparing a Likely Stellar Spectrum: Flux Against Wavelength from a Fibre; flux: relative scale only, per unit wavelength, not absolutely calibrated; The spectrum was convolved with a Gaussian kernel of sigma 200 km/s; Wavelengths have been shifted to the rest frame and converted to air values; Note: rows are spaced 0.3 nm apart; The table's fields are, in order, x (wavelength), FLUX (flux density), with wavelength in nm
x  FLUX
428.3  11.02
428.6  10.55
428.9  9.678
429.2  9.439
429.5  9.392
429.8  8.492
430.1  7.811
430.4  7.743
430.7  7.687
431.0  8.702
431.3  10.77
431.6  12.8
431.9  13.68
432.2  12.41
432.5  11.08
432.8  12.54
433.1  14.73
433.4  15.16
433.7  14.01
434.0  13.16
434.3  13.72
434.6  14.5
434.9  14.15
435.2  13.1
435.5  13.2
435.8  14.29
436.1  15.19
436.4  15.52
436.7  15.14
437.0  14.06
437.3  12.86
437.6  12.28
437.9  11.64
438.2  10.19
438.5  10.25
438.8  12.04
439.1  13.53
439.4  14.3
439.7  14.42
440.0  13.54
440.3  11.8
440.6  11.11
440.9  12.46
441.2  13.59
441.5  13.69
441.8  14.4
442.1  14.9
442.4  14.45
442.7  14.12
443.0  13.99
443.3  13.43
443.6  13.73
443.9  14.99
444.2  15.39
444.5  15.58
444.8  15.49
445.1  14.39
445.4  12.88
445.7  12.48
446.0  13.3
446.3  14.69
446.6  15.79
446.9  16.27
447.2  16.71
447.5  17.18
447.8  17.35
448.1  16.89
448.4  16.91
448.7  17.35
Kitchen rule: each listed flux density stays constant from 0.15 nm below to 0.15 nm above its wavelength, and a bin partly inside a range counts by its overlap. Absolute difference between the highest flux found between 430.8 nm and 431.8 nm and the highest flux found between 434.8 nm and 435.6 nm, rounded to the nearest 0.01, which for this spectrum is 1.35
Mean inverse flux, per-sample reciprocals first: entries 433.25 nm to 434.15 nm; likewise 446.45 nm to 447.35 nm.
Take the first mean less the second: 0.010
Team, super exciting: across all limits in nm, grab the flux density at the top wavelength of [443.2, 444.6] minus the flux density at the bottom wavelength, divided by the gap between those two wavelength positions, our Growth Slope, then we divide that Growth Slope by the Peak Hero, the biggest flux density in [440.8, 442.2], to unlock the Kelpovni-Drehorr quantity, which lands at 0.12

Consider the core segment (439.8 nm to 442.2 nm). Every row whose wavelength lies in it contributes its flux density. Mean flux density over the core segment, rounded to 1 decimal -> 13.2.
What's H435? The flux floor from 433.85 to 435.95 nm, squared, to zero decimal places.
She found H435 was 172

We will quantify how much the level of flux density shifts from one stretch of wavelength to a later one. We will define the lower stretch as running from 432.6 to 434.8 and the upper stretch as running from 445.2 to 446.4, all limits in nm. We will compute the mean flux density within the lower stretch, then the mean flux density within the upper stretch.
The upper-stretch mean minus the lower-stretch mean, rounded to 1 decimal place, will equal -0.6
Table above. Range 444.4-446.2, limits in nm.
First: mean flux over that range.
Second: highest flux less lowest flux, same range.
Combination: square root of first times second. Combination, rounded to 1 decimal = 6.6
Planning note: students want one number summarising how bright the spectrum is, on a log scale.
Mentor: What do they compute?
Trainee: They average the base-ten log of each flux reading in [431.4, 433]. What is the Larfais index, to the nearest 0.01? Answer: 1.10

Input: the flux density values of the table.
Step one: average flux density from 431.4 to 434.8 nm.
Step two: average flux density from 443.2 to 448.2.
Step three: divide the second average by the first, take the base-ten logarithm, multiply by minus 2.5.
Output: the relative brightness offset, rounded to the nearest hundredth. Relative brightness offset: -0.13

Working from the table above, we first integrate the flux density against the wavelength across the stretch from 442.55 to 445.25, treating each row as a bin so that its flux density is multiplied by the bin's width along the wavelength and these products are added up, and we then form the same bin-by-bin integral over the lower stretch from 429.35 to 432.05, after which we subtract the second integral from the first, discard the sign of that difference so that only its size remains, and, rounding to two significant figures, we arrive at 13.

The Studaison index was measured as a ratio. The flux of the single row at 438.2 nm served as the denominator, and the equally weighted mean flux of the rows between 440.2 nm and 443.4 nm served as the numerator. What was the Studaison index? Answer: 1.32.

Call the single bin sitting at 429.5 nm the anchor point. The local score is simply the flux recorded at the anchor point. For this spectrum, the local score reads 9.392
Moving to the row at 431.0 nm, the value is 8.702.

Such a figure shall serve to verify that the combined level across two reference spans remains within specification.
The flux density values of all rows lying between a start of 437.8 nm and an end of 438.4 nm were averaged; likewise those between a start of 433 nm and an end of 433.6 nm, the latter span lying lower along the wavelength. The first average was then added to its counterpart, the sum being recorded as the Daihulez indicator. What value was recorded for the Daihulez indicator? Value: 26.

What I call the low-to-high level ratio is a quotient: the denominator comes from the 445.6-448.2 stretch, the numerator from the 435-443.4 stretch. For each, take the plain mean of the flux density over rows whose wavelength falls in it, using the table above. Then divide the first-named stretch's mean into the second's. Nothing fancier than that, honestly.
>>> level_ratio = 0.85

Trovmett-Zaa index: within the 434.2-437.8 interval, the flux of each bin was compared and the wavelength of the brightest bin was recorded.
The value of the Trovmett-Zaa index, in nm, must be 436.4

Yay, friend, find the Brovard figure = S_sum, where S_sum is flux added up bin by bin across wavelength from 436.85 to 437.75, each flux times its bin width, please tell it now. 12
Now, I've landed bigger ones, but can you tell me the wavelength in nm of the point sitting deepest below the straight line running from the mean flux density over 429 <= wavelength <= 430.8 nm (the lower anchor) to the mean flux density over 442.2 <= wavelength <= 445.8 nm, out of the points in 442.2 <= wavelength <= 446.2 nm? 445.7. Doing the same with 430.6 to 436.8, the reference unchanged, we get 430.7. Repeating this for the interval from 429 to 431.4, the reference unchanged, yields 430.7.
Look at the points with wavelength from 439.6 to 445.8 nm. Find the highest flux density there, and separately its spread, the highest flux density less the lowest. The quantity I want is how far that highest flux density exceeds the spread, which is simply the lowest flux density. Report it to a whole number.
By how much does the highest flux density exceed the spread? 11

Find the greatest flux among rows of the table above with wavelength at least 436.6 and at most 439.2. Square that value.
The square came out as 229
